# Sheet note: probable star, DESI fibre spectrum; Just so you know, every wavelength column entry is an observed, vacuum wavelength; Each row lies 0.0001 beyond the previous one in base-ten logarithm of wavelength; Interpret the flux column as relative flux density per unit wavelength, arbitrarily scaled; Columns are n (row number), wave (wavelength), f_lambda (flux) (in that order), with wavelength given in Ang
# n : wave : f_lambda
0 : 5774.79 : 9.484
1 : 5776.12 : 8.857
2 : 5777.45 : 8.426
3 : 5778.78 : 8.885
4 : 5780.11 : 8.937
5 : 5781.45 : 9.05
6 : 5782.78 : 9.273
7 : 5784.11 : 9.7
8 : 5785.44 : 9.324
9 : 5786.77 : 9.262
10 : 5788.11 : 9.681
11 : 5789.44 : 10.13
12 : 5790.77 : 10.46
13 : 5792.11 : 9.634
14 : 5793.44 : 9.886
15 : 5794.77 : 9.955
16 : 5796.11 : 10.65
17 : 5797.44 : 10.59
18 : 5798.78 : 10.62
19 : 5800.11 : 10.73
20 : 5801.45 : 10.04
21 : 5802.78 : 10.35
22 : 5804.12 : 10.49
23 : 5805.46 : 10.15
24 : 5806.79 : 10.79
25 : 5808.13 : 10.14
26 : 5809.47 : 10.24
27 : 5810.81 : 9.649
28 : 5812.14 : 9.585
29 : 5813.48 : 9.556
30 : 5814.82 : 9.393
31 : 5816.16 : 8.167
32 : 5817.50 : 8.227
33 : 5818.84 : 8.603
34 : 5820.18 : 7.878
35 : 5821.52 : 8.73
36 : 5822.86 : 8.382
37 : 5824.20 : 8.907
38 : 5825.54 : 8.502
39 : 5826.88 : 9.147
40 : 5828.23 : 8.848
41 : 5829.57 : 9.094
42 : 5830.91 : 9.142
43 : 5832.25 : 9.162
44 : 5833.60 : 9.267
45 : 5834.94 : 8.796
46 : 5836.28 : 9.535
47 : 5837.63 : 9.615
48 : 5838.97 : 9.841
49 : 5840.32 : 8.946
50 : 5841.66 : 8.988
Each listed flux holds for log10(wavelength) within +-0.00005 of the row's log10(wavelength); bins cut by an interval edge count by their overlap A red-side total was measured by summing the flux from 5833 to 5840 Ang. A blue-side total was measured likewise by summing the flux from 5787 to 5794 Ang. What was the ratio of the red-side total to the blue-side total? 0.95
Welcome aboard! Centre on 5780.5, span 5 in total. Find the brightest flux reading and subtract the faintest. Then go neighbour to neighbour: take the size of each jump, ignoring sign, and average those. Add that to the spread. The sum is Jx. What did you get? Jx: 0.52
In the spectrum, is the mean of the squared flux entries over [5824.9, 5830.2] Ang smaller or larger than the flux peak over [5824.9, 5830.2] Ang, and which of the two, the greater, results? 79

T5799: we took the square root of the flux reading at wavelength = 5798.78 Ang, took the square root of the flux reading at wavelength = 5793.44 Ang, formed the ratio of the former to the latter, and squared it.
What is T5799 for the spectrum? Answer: 1.07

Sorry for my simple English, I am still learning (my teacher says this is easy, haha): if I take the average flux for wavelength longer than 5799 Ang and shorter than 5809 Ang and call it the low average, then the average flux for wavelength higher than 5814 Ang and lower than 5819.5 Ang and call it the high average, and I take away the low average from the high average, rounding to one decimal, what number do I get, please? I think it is -1.8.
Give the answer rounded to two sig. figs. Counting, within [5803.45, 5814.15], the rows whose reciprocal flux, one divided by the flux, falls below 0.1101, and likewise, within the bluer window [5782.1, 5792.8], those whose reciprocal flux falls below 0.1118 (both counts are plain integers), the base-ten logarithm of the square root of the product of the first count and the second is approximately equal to 0.90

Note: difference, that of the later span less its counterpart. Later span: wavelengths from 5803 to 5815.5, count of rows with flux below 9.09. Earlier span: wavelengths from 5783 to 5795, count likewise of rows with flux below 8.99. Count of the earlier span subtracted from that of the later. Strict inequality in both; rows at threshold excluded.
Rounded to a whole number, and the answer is 0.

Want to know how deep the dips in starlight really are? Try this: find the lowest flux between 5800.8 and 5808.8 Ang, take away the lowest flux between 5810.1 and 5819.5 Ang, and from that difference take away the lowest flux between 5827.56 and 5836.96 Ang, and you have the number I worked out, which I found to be -6.9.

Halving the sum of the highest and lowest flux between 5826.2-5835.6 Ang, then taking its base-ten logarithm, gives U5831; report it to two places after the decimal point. 0.96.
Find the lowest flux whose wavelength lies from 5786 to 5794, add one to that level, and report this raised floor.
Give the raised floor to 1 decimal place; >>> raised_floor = 10.3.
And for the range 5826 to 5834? 9.8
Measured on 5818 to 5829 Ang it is 8.9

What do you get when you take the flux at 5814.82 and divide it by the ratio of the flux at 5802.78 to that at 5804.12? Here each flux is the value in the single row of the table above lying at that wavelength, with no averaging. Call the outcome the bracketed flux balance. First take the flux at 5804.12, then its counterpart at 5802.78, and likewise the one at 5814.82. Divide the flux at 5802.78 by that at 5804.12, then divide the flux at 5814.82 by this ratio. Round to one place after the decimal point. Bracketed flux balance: 9.5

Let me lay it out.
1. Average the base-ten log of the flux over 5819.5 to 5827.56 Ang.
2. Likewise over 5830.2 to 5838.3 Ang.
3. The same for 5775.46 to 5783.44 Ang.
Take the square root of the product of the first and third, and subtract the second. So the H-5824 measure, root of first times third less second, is -0.025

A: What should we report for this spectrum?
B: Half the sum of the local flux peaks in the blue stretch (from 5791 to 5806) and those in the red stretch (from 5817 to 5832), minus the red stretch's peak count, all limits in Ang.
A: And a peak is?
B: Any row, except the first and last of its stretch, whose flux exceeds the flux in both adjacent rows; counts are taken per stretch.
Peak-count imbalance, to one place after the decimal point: -0.5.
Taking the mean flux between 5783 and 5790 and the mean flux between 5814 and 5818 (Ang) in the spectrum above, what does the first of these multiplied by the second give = 83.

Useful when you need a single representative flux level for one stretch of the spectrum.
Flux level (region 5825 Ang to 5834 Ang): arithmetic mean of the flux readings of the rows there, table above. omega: 9.0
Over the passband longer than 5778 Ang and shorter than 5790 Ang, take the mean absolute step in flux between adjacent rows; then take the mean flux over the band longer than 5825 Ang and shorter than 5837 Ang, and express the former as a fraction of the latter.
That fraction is 0.0293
